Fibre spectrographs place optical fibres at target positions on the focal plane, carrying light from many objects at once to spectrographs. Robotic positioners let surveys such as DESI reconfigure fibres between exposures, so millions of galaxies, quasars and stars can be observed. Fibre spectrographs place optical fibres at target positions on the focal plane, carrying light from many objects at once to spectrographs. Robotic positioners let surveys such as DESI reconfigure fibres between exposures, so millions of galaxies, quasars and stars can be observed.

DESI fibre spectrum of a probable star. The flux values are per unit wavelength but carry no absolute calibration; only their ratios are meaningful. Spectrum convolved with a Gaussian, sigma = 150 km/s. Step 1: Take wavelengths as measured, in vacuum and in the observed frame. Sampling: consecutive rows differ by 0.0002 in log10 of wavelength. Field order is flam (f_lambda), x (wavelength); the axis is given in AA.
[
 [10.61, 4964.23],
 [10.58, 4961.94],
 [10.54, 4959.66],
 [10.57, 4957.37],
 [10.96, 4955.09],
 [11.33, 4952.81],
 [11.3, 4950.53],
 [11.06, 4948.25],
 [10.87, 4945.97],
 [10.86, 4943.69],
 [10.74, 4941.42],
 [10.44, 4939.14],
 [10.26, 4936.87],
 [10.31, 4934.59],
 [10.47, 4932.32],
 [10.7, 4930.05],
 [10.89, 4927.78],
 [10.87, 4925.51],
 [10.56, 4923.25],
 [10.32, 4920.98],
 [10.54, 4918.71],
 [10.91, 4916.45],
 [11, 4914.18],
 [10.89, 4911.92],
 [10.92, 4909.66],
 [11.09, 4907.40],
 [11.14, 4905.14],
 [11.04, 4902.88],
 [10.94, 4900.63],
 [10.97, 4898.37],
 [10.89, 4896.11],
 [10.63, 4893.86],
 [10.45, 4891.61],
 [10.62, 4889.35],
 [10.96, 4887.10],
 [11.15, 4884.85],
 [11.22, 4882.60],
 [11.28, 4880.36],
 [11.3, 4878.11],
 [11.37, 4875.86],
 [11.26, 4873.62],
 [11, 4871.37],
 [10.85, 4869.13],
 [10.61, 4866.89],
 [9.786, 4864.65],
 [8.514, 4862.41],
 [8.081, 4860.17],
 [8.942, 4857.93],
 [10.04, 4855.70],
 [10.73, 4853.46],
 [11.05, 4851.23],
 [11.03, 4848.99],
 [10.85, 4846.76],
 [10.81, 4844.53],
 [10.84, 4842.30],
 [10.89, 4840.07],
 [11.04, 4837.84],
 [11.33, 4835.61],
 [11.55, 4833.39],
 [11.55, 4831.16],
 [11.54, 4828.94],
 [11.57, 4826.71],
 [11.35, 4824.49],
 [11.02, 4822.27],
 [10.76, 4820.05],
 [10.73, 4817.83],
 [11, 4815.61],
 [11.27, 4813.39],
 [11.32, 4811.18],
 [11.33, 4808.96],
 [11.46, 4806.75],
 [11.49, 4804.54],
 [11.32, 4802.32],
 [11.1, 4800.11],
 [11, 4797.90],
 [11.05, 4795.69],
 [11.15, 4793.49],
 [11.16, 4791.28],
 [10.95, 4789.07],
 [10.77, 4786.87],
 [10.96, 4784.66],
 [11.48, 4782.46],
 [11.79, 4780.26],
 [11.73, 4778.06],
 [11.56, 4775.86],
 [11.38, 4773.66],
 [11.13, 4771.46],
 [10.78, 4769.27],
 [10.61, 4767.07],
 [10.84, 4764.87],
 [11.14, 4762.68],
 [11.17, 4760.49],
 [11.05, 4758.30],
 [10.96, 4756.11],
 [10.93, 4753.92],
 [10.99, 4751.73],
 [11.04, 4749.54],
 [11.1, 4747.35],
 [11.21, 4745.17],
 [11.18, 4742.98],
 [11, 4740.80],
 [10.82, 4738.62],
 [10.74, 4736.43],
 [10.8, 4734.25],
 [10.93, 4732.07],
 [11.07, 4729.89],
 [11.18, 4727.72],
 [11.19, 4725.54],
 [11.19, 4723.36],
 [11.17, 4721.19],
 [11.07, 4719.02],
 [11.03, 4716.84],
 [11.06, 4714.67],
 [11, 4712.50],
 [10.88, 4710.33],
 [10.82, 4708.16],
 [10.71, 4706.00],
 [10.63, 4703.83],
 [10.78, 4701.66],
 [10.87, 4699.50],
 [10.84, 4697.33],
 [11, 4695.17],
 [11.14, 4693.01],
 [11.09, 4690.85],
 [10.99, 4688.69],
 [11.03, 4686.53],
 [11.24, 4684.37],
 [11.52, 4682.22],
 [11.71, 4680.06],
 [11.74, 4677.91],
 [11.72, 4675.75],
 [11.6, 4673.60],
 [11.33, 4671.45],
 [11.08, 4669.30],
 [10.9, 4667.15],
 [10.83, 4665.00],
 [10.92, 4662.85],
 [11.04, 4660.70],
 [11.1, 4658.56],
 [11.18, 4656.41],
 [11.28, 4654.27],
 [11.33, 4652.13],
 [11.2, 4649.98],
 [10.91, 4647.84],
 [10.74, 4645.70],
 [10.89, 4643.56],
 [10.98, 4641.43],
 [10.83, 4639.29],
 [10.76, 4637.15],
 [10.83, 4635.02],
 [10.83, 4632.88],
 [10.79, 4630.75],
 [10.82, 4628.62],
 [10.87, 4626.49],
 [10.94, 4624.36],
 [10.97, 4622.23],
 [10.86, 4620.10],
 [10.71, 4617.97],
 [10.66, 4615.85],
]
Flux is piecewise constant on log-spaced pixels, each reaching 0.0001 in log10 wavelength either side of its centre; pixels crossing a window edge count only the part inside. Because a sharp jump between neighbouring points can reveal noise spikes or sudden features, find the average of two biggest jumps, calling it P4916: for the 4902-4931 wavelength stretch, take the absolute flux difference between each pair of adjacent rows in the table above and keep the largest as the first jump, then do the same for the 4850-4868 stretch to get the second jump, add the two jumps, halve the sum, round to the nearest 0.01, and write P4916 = 0.82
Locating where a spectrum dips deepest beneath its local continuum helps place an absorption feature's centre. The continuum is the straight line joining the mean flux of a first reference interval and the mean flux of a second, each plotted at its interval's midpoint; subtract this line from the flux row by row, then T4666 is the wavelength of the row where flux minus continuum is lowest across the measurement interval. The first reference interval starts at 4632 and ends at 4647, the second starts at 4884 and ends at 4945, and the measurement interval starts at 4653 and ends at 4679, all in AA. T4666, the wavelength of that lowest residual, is 4665.00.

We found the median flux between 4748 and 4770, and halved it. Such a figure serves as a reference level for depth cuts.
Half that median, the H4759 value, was 5.49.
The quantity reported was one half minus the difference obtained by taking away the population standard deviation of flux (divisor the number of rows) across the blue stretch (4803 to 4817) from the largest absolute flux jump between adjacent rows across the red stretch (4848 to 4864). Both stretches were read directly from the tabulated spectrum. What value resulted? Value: -0.44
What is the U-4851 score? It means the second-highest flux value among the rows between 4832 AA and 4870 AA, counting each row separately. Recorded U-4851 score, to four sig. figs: 11.33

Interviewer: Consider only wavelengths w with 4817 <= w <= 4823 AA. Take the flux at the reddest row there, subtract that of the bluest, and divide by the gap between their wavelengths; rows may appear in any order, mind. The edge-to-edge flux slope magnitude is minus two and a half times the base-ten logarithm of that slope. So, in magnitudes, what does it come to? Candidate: 3.0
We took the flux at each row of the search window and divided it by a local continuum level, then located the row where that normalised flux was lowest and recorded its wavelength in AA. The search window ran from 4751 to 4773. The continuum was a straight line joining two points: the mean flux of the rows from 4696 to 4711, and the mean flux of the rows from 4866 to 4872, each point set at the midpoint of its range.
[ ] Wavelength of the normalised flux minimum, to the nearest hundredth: 4767.07 AA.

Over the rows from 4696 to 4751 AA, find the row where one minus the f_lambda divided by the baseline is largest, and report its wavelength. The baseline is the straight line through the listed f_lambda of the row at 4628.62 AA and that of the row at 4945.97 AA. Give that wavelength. 4703.83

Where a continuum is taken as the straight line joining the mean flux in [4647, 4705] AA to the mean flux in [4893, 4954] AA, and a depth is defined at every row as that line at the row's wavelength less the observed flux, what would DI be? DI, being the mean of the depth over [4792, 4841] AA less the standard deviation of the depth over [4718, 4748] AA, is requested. -0.42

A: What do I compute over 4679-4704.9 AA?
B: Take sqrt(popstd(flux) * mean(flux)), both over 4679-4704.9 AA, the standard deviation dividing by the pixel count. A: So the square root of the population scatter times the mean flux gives 1.80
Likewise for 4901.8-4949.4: 1.70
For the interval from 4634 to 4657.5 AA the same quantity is 1.50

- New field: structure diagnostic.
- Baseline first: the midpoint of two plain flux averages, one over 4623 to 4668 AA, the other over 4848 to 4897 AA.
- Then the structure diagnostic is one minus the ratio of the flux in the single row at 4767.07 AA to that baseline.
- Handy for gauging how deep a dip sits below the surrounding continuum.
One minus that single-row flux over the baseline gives 0.012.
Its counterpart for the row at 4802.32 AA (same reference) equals -0.054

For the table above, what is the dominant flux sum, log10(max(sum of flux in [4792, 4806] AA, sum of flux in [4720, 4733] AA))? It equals 1.83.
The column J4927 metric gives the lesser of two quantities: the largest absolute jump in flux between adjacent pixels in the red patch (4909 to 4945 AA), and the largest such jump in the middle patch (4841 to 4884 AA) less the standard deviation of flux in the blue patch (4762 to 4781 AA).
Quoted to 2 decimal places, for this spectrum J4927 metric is 0.37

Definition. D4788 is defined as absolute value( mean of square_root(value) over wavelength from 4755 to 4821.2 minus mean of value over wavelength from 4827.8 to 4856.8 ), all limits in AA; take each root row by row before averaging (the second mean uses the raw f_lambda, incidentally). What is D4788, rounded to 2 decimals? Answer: 7.68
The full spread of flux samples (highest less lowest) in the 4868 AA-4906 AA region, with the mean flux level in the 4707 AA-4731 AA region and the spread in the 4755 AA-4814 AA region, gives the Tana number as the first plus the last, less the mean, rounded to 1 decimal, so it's -9.0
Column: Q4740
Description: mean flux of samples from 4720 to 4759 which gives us 11.0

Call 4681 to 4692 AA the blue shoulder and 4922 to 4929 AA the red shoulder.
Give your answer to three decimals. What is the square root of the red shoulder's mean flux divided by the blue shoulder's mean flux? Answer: 0.982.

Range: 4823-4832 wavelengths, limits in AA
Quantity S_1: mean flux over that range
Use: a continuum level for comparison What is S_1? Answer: 11.5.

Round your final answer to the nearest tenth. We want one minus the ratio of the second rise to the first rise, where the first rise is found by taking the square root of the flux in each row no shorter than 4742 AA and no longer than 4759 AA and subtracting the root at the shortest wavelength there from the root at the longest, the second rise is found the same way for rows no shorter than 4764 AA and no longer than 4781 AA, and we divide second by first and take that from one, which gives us 8.2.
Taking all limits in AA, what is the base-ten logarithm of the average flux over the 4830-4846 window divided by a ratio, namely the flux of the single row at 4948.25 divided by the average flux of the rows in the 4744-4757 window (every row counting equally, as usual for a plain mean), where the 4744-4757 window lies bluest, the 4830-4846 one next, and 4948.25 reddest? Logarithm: 1.046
